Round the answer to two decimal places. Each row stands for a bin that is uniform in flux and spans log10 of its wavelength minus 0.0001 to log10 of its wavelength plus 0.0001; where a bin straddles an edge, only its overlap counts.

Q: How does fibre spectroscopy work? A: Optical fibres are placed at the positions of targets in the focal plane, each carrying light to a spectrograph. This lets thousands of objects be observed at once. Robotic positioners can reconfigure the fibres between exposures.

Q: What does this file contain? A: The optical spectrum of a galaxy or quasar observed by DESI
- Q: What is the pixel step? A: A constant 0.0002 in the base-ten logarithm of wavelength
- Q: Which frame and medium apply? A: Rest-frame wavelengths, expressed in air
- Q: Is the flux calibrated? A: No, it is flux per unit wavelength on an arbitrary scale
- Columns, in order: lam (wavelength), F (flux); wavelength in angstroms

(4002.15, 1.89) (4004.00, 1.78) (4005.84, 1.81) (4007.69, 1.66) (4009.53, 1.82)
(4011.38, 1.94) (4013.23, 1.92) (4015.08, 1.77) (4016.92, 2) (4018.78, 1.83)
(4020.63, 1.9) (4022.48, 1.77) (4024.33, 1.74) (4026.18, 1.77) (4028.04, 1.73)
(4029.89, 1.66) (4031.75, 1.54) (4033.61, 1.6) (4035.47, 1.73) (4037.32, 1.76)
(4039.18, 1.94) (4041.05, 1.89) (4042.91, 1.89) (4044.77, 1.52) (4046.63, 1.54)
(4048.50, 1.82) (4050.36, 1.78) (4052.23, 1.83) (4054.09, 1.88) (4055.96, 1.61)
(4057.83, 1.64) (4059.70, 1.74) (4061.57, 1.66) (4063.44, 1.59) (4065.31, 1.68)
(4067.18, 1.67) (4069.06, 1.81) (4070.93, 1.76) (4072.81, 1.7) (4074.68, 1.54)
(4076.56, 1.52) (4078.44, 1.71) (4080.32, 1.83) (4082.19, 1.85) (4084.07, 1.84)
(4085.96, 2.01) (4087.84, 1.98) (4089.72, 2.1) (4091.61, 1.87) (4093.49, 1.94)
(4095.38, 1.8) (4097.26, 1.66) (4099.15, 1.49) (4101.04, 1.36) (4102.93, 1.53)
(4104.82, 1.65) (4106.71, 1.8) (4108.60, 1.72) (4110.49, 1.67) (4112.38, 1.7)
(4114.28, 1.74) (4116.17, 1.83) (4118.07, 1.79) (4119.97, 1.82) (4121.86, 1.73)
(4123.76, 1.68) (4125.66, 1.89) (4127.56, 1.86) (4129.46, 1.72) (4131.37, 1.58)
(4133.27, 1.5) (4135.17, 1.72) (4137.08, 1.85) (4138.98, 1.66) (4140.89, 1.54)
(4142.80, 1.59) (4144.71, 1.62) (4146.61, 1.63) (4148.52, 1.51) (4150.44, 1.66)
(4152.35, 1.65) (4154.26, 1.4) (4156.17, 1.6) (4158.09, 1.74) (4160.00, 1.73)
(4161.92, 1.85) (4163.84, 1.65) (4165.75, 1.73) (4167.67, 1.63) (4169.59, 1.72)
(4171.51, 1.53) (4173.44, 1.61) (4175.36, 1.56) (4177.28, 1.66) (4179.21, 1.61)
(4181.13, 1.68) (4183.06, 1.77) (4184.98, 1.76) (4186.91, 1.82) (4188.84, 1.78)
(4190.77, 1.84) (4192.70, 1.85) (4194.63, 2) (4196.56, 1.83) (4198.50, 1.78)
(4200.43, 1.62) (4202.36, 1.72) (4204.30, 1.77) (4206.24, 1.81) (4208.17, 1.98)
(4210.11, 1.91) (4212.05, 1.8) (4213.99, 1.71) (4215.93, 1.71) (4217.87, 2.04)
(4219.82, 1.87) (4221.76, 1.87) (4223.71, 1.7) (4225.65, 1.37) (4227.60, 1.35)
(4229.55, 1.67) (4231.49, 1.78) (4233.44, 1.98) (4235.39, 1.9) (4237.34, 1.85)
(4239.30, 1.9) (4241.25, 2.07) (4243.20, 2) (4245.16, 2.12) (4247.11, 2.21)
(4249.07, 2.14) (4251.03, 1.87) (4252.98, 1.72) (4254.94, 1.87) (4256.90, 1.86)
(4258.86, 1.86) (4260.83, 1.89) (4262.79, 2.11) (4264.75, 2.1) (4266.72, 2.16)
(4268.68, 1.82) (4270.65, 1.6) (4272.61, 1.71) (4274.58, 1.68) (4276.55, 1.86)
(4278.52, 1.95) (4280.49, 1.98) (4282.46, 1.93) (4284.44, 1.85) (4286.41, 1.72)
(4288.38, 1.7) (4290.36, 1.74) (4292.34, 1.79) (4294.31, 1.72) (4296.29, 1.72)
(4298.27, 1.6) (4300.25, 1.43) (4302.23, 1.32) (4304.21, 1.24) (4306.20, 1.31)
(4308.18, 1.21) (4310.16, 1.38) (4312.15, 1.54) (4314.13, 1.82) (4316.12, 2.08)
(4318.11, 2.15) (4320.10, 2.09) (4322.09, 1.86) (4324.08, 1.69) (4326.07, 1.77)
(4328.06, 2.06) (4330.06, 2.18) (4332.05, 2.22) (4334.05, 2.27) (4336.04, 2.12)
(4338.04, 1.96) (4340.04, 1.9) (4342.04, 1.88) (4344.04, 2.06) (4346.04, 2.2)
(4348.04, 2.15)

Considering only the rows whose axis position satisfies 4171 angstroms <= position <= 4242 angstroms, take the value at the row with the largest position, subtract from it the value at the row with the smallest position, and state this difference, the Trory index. 0.54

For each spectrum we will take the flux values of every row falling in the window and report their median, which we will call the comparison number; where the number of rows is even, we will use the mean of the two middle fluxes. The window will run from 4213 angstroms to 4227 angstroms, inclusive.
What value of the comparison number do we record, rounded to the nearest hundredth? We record 1.71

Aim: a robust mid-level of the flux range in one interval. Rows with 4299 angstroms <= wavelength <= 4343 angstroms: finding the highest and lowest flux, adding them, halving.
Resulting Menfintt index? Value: 1.74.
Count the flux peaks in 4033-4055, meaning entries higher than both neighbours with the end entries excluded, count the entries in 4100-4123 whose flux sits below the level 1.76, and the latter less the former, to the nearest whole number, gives 6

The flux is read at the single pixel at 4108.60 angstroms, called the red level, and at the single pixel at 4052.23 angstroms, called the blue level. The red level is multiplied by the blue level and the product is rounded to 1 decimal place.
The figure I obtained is 3.1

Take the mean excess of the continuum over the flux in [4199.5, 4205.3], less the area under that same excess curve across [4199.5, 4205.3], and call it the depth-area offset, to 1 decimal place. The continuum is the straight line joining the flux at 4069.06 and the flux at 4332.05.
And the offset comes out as -1.5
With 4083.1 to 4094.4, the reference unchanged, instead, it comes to 1.2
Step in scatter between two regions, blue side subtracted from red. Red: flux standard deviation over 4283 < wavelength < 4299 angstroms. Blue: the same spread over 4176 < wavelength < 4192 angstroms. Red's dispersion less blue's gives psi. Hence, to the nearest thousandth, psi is -0.009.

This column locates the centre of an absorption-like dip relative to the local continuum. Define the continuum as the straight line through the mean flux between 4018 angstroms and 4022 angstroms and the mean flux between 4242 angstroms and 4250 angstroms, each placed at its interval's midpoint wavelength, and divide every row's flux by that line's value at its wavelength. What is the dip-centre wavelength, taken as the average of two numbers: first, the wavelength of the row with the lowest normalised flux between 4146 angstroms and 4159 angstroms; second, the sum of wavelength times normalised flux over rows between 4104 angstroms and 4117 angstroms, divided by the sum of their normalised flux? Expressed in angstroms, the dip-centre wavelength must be 4132.4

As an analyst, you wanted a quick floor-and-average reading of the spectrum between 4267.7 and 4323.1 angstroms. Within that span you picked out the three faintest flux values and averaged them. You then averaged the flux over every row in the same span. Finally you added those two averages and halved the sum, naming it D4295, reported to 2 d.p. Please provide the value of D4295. 1.48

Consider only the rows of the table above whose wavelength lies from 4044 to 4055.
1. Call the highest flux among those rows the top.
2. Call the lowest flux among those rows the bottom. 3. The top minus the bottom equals 0.360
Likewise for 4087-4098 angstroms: 0.440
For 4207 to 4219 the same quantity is 0.330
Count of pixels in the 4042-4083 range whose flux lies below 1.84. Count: 19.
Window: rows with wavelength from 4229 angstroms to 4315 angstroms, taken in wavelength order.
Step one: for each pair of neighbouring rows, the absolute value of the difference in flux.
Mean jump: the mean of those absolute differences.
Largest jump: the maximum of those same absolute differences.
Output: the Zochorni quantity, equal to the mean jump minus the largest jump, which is -0.23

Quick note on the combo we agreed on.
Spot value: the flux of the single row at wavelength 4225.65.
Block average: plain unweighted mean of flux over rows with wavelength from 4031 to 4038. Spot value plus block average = 3.0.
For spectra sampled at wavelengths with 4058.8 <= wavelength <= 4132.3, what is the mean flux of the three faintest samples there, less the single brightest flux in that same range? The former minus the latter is -0.64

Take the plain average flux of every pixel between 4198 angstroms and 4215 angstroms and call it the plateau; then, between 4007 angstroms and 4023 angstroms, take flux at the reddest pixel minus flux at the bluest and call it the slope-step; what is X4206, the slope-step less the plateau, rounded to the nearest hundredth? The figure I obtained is -1.68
